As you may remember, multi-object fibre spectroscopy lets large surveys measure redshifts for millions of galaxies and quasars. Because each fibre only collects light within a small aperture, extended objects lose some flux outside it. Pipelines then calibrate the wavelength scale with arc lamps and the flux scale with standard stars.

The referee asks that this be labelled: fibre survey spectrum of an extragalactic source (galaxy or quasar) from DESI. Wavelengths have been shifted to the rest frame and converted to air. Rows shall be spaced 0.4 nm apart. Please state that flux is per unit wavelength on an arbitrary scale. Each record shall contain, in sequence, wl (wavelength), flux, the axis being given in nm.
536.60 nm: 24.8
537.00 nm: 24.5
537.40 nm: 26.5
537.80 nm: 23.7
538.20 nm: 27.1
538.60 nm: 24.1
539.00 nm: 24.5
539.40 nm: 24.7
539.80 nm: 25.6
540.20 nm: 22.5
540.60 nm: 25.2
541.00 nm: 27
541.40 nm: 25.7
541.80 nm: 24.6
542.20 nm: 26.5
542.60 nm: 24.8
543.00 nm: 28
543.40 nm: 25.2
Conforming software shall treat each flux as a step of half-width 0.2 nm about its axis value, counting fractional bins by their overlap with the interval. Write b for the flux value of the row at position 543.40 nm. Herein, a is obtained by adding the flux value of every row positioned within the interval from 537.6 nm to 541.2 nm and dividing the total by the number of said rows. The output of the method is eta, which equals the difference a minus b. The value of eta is -0.3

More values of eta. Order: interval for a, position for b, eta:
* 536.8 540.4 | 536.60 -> 0.0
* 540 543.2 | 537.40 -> -1.0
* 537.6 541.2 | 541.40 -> -0.8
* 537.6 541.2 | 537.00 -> 0.4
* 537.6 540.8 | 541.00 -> -2.3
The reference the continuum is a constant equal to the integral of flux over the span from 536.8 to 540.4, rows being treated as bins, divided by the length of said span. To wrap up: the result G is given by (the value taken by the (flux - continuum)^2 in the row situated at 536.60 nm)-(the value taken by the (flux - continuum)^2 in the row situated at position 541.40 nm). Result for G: -0.8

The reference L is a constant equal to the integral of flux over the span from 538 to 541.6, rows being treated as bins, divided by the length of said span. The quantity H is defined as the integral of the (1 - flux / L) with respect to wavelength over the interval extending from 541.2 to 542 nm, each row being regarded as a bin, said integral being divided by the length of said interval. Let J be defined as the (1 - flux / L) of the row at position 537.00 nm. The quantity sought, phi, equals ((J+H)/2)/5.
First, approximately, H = 0.000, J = 0.03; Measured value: 0.003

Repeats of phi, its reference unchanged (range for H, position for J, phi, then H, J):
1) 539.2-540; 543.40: 0.000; 0.000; 0.00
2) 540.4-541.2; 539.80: -0.006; -0.038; -0.02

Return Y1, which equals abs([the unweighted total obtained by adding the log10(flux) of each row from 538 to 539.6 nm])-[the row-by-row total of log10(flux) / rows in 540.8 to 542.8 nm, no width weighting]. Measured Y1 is -1.5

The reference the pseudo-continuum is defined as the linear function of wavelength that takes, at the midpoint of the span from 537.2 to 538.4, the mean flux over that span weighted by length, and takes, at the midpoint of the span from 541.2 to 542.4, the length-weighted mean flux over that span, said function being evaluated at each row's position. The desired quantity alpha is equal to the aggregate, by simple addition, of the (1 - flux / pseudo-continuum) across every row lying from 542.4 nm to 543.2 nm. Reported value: -0.07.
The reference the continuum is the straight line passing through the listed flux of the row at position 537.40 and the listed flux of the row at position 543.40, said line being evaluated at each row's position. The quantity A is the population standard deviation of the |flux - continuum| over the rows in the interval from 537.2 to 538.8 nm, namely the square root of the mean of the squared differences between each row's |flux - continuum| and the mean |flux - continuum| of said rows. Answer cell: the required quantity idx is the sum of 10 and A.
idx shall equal 11.1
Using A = 1.1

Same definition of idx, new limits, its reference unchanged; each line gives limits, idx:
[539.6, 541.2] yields 11.2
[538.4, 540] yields 10.6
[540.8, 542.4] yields 10.5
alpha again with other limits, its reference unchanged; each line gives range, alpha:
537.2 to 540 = 0.15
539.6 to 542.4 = 0.09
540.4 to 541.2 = -0.04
